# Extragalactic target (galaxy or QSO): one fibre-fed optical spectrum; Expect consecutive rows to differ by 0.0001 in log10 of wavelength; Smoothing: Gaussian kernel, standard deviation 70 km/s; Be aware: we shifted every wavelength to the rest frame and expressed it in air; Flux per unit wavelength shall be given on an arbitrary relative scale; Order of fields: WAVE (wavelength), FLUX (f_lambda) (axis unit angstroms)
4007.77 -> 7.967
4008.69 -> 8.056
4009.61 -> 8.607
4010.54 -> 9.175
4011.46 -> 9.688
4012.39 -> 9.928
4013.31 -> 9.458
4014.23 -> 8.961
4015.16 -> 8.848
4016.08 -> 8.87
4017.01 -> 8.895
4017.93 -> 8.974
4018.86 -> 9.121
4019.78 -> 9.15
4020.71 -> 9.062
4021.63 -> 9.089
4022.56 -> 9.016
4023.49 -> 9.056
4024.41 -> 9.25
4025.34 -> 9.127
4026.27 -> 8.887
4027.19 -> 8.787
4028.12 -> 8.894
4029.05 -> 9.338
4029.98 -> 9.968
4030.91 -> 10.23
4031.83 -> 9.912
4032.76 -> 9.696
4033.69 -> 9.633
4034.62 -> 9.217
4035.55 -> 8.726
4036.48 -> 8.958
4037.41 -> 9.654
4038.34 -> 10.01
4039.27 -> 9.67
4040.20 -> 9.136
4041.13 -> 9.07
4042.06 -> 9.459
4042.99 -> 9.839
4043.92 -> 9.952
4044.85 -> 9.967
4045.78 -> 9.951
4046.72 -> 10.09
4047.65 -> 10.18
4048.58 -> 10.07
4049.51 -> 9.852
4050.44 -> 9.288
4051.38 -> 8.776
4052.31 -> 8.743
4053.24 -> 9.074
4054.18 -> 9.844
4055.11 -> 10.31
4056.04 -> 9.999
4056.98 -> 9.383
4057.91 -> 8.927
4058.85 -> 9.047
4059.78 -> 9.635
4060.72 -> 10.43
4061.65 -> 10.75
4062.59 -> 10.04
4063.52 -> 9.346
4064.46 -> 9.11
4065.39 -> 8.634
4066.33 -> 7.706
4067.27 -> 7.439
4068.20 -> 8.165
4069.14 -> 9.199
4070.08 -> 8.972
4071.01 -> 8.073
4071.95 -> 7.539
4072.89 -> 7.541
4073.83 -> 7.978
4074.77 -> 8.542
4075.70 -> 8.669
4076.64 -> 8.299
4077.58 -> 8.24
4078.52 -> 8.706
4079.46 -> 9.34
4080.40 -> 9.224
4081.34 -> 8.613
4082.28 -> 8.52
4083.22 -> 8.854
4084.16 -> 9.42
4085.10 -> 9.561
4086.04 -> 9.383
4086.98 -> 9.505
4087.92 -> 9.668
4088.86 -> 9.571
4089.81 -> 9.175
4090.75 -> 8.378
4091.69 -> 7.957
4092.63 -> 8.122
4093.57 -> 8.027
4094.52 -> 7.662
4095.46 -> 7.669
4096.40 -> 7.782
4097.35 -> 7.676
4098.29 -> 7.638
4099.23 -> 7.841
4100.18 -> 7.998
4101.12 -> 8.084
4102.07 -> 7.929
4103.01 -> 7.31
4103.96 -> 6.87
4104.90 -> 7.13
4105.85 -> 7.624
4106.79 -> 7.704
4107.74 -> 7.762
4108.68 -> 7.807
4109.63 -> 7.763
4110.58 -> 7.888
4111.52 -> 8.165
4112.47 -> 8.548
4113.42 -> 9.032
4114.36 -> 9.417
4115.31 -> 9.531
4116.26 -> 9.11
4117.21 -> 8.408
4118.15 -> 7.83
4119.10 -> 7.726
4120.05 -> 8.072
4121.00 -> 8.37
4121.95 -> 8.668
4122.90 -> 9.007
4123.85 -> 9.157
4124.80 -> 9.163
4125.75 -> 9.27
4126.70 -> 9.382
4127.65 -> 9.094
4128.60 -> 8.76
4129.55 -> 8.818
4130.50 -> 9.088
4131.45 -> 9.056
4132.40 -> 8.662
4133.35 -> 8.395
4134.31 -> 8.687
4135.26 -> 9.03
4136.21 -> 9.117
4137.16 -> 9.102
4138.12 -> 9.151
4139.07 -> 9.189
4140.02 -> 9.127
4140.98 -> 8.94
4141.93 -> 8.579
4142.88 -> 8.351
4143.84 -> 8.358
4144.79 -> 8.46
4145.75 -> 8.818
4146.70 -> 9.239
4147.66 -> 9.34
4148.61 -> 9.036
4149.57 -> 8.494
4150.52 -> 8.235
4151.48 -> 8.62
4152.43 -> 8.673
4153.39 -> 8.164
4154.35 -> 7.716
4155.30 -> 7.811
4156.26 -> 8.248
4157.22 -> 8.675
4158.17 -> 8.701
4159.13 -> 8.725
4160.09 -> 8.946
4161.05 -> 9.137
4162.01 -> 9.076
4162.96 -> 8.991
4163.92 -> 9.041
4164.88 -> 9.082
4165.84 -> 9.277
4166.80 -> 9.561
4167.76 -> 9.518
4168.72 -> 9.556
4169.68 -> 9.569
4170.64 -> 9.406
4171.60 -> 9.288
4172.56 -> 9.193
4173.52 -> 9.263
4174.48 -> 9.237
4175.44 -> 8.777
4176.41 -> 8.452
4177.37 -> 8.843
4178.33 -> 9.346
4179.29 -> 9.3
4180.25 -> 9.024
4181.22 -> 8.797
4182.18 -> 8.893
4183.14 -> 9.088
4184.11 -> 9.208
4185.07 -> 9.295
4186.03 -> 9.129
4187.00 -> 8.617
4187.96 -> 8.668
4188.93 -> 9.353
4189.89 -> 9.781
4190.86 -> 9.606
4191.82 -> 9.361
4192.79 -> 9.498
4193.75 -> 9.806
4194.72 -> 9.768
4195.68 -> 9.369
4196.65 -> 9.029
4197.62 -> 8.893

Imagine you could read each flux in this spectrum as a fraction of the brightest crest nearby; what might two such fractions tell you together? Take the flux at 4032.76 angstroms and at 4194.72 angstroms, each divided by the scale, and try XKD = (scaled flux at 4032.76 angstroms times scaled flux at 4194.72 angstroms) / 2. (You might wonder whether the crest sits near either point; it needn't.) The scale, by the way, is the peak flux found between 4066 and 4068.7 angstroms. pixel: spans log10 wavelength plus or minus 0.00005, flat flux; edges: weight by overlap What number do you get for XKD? 0.71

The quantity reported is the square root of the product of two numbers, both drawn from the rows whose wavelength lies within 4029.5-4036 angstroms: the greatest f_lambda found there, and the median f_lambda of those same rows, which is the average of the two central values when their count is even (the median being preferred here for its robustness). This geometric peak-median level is 10.0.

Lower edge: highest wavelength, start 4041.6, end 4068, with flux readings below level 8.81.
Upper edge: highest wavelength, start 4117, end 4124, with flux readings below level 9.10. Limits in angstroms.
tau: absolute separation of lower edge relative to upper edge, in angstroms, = 55.6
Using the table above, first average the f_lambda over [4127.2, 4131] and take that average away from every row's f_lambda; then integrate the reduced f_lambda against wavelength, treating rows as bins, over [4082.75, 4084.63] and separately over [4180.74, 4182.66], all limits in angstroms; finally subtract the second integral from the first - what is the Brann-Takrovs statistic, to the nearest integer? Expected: 1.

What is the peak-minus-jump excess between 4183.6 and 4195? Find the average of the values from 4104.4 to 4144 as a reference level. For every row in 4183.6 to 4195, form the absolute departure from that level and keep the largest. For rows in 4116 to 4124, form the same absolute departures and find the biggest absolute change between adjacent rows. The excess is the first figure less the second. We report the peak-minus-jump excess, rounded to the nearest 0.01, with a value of 0.61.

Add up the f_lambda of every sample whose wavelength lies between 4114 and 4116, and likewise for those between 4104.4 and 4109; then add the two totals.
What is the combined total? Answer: 57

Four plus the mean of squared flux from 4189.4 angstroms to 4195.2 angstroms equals 97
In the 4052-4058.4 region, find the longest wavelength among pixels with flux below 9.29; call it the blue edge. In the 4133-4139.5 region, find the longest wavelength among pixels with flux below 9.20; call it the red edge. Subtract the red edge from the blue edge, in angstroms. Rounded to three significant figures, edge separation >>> -81.2 angstroms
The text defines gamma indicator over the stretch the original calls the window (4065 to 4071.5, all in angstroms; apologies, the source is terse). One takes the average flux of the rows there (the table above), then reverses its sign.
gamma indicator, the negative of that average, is -8.3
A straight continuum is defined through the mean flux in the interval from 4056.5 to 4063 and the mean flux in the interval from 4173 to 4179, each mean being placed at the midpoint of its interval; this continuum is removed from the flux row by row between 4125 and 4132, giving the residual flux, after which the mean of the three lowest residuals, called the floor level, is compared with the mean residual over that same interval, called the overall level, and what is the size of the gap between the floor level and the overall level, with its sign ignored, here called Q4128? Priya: 0.18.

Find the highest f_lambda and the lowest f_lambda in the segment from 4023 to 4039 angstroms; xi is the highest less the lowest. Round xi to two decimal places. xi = 1.50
